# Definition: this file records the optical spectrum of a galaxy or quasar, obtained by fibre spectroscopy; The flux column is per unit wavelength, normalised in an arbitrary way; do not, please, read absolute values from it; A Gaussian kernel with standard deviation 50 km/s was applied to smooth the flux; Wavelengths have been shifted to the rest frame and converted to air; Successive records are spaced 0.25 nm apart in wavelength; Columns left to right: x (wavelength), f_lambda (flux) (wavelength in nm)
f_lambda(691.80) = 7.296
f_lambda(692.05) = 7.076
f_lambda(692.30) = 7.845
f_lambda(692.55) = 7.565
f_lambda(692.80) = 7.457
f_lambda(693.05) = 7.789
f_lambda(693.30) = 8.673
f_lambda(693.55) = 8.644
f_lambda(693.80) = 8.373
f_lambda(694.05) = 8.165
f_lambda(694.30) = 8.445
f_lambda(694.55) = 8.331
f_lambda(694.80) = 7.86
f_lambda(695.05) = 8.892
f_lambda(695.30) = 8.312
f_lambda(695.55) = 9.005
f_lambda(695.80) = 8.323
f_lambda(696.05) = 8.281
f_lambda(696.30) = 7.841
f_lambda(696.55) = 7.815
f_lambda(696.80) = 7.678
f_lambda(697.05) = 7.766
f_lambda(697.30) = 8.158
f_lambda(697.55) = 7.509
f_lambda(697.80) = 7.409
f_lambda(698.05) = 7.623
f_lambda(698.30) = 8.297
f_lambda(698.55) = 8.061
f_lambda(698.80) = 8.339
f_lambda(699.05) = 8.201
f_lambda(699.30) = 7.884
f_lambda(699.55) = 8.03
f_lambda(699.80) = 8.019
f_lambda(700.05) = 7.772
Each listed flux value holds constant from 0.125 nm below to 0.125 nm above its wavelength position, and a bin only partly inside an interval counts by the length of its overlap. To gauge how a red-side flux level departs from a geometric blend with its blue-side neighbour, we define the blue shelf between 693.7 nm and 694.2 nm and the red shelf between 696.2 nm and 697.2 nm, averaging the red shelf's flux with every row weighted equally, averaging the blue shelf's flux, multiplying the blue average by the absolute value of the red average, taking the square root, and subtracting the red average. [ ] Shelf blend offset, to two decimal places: 0.24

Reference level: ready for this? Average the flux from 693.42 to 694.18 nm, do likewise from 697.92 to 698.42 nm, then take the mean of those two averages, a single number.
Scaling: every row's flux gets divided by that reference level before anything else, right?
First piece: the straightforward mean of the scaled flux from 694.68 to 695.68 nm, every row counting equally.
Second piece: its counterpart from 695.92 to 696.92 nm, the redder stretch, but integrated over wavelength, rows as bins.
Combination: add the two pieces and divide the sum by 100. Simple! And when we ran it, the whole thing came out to 0.0201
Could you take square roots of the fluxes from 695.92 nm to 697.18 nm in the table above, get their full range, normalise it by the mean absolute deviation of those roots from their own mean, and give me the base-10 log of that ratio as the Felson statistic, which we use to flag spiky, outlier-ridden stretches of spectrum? 0.57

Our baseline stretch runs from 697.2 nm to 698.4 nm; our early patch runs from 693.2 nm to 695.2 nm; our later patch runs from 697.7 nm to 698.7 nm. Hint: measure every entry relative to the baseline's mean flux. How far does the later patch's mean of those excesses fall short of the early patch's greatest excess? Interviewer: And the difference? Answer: 1.0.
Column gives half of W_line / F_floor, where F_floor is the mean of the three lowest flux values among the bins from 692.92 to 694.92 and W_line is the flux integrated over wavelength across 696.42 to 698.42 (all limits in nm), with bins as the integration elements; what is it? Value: 0.98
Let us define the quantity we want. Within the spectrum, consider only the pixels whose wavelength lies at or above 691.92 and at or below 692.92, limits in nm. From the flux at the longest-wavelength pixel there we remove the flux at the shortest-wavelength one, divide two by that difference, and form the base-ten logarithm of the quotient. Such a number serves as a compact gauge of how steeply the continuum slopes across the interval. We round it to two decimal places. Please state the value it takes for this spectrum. 0.72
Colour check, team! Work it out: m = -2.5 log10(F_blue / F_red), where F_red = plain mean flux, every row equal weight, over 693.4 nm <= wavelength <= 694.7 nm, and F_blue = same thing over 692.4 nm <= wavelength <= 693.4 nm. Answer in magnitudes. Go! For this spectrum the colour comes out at 0.07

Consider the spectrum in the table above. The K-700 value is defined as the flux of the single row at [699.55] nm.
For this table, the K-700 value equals 8.03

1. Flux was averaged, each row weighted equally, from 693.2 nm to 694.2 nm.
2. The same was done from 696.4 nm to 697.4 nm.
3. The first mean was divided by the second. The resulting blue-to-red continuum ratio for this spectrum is 1.08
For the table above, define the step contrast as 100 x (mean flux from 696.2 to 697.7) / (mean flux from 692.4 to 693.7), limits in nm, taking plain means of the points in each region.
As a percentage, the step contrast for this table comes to 97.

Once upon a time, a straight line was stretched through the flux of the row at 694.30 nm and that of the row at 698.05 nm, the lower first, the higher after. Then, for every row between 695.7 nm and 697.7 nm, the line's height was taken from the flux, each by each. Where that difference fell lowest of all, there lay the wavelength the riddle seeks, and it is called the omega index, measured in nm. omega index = 697.55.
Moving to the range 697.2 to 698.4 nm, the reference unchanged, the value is 697.80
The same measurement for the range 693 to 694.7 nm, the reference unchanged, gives 693.05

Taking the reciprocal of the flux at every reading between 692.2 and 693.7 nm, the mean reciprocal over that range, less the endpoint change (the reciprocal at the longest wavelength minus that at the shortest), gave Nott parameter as 0.137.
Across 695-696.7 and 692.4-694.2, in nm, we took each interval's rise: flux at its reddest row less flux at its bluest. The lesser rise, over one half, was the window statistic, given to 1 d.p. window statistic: -2.2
